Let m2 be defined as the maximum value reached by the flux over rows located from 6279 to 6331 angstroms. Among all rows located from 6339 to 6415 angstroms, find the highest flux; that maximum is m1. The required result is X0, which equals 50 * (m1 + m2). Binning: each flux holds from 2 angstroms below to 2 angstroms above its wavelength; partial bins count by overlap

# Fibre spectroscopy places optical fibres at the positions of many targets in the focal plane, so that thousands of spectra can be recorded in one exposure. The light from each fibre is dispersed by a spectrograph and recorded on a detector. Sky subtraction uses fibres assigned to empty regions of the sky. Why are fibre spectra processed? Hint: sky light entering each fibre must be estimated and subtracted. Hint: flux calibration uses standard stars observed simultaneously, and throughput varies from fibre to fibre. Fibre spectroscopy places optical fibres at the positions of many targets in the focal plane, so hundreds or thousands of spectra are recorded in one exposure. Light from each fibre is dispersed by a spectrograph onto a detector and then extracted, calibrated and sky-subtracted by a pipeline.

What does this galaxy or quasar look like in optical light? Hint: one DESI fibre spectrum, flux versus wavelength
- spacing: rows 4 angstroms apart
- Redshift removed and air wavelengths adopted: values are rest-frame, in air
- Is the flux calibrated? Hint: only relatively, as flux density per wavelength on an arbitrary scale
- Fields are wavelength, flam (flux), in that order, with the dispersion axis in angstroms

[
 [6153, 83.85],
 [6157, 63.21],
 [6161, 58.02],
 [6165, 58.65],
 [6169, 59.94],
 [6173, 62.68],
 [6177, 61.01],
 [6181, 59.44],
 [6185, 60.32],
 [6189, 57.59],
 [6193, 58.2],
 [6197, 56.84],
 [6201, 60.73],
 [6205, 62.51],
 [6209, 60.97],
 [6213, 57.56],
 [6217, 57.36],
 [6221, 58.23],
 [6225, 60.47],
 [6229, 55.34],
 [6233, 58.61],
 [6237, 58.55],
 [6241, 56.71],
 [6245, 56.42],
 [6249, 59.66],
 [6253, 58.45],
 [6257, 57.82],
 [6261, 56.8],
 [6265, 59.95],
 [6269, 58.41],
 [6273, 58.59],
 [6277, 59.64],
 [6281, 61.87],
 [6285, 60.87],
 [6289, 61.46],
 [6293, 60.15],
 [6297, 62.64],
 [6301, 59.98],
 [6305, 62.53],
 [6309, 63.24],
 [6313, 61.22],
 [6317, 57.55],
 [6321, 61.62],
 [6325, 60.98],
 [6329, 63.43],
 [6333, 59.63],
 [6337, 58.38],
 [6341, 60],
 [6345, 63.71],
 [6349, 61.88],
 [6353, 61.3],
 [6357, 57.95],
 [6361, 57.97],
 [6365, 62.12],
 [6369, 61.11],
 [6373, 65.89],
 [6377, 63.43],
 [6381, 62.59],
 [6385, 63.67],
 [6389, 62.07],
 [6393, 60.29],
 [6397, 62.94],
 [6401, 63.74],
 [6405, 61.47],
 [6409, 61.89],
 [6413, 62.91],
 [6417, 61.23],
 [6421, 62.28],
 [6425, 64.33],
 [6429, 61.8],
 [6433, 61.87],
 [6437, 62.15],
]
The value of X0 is 6466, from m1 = 65.89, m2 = 63.43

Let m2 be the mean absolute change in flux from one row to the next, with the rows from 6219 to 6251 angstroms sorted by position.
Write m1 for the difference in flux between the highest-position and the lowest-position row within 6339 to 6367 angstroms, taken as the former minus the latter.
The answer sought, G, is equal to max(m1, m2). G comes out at 2.3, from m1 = 2.12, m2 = 2.30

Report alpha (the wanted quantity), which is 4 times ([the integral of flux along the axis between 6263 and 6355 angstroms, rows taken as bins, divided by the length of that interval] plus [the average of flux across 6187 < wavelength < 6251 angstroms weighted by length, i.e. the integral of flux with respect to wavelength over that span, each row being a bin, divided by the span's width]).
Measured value 477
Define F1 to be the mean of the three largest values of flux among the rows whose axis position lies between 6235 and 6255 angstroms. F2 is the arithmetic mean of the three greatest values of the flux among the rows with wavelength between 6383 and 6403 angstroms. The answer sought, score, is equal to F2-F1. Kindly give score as 4.6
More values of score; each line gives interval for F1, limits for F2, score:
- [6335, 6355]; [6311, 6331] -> -0.2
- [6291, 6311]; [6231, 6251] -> -3.9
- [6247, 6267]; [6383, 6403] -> 4.1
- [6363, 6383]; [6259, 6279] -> -4.6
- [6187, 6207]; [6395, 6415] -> 2.7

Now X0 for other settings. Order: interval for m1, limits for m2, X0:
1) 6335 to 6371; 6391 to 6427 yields 6402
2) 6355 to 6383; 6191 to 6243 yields 6420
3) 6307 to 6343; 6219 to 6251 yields 6195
